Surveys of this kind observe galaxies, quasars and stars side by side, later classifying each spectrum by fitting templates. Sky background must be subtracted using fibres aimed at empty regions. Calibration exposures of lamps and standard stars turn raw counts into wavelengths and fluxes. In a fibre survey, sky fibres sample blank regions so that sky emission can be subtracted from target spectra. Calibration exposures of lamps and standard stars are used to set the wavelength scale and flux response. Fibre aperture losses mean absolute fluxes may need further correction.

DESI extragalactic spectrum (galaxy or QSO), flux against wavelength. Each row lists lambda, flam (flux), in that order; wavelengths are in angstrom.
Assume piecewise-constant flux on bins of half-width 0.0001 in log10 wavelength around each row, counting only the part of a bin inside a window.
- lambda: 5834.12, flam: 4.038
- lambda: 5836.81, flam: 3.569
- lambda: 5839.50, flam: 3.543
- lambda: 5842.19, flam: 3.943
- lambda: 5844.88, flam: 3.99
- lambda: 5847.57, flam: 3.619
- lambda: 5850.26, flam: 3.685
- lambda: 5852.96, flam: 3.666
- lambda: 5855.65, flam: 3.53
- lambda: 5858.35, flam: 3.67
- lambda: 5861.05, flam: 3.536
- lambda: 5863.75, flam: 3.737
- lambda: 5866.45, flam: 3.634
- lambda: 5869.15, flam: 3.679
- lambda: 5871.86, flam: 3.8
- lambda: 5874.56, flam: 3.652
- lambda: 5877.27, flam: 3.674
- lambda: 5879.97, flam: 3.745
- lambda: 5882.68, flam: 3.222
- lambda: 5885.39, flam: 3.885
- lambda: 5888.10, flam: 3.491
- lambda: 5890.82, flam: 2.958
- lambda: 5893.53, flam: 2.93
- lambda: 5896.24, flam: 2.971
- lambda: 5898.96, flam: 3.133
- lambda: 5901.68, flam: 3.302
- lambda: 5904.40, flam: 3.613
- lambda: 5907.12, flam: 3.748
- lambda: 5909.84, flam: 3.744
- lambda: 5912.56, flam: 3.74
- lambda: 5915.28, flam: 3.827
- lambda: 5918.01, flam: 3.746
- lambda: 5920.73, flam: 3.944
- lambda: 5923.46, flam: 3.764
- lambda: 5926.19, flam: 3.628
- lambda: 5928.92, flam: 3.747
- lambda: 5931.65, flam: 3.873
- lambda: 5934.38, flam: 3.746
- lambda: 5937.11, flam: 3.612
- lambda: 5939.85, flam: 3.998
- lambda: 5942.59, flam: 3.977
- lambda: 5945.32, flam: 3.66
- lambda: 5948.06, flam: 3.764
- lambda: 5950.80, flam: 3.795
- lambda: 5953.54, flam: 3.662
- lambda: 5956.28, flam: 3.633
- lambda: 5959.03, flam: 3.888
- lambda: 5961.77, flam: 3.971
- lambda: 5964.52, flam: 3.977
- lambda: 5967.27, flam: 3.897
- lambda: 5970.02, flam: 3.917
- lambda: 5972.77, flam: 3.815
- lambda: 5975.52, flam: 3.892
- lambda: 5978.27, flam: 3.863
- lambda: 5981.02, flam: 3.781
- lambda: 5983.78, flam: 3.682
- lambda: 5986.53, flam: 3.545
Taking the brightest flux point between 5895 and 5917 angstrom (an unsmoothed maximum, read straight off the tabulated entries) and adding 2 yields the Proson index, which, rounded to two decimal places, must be 5.83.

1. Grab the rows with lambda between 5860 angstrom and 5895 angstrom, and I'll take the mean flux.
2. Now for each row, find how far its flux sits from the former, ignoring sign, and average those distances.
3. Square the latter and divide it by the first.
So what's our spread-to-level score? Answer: 0.016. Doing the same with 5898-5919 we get 0.010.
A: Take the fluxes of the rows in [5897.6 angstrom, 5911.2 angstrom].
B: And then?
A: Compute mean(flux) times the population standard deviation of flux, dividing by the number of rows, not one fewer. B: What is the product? 0.87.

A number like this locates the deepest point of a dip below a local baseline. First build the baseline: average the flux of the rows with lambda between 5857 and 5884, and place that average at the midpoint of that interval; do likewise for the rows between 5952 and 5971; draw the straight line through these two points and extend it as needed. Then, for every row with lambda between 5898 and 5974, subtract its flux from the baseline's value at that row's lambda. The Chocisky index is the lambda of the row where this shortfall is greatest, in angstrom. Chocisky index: 5898.96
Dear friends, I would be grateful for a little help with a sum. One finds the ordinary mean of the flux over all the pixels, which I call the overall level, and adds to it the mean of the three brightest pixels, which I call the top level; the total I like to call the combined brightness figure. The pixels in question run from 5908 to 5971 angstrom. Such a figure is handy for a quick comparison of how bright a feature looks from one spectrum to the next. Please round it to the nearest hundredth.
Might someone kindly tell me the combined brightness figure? 7.79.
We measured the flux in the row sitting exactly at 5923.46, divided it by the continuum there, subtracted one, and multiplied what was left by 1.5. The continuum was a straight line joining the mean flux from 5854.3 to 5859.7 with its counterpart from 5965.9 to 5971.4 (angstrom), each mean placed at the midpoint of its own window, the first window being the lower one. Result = -0.007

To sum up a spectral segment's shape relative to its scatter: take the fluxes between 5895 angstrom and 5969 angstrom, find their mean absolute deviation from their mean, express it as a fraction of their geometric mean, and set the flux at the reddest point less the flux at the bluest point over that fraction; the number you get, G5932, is 21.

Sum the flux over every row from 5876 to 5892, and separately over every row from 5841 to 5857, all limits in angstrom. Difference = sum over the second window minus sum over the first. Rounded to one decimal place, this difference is 1.5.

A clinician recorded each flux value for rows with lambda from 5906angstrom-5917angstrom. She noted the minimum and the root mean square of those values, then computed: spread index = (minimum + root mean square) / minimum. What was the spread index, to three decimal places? 2.007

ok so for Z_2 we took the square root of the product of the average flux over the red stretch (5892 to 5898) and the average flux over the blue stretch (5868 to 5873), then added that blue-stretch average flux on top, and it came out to 7.1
